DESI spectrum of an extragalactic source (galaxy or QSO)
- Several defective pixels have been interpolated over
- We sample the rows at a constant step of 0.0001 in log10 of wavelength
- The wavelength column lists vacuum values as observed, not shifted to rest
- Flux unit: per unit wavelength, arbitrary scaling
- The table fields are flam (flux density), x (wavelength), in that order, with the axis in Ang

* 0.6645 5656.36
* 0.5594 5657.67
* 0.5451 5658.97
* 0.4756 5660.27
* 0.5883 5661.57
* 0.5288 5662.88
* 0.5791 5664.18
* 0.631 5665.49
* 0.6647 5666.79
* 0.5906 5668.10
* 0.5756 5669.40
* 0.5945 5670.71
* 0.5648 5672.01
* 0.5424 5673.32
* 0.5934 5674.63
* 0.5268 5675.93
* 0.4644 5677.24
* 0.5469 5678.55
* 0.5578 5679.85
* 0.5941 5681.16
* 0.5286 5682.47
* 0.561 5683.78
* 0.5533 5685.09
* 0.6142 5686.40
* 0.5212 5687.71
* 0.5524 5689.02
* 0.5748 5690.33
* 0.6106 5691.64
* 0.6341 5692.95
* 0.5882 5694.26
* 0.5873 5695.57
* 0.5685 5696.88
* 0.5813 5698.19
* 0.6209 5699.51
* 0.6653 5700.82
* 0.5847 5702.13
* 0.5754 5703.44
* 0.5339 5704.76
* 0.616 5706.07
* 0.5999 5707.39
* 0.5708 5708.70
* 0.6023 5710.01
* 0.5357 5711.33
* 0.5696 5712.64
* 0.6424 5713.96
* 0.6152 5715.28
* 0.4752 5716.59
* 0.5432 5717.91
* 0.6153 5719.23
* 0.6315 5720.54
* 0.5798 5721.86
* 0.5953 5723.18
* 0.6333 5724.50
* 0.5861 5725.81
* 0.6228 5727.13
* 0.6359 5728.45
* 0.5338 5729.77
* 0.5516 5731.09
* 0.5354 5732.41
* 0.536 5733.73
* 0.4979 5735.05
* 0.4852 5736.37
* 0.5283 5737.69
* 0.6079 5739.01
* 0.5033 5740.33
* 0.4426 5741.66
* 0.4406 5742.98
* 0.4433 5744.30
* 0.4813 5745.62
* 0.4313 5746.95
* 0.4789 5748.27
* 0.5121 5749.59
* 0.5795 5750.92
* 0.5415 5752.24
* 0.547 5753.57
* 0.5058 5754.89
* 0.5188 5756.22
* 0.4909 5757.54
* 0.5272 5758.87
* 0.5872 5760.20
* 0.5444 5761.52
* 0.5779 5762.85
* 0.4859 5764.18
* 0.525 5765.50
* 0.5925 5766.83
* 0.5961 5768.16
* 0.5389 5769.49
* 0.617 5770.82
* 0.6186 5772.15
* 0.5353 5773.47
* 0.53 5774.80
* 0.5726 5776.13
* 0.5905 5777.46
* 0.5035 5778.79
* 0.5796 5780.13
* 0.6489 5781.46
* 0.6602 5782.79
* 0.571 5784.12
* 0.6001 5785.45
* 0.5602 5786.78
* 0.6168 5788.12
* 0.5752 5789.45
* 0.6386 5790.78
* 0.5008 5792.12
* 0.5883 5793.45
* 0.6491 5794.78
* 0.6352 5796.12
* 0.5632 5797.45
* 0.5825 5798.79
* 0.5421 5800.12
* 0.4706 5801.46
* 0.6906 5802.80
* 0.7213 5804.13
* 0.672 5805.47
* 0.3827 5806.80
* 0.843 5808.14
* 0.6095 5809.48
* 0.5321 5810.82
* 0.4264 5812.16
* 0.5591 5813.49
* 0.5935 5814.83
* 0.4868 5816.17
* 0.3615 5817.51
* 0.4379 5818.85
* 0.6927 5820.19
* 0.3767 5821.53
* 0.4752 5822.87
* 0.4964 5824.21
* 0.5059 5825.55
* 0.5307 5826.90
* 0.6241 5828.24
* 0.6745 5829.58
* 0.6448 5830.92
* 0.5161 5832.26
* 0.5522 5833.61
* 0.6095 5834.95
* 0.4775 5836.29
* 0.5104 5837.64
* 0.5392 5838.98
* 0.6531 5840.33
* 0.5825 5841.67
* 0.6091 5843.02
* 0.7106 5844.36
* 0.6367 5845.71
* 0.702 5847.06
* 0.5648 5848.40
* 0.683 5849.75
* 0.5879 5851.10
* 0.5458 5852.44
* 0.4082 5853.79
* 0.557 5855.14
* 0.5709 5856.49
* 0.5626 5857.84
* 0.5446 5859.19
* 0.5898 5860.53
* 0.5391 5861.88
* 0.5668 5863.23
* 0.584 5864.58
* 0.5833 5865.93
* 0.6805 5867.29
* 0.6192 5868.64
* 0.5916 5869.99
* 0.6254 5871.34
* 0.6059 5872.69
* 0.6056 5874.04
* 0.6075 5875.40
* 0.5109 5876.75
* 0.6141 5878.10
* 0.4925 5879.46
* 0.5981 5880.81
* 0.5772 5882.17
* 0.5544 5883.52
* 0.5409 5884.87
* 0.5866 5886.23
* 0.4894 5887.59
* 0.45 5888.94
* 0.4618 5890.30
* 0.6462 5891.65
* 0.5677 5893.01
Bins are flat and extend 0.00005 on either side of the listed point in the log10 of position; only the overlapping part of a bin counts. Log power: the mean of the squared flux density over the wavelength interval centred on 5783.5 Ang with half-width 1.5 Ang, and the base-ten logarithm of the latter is -0.42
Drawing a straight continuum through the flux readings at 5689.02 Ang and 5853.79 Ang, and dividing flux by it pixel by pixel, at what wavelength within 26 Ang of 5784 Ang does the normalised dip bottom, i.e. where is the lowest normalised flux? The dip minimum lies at 5806.80 Ang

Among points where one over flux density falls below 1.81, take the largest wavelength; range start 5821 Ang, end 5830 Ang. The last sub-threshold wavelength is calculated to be 5829.58 Ang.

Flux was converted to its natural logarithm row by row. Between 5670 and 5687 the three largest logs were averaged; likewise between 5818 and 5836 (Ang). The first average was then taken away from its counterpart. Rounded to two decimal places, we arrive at 0.11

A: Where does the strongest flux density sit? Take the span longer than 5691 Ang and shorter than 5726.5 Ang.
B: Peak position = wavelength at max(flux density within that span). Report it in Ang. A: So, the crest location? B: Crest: 5700.82 Ang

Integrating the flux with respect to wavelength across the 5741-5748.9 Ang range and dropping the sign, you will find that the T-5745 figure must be 3.6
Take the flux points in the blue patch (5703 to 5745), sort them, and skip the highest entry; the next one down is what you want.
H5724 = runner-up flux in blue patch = 0.6359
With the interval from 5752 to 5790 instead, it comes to 0.6489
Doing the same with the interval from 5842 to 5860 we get 0.702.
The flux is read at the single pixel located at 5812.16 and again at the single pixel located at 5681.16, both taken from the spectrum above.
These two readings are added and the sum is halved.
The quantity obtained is 0.510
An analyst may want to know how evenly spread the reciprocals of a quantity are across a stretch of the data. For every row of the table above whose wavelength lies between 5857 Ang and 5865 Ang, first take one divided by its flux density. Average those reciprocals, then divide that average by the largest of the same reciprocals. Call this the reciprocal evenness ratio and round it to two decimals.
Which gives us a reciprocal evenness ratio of 0.96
